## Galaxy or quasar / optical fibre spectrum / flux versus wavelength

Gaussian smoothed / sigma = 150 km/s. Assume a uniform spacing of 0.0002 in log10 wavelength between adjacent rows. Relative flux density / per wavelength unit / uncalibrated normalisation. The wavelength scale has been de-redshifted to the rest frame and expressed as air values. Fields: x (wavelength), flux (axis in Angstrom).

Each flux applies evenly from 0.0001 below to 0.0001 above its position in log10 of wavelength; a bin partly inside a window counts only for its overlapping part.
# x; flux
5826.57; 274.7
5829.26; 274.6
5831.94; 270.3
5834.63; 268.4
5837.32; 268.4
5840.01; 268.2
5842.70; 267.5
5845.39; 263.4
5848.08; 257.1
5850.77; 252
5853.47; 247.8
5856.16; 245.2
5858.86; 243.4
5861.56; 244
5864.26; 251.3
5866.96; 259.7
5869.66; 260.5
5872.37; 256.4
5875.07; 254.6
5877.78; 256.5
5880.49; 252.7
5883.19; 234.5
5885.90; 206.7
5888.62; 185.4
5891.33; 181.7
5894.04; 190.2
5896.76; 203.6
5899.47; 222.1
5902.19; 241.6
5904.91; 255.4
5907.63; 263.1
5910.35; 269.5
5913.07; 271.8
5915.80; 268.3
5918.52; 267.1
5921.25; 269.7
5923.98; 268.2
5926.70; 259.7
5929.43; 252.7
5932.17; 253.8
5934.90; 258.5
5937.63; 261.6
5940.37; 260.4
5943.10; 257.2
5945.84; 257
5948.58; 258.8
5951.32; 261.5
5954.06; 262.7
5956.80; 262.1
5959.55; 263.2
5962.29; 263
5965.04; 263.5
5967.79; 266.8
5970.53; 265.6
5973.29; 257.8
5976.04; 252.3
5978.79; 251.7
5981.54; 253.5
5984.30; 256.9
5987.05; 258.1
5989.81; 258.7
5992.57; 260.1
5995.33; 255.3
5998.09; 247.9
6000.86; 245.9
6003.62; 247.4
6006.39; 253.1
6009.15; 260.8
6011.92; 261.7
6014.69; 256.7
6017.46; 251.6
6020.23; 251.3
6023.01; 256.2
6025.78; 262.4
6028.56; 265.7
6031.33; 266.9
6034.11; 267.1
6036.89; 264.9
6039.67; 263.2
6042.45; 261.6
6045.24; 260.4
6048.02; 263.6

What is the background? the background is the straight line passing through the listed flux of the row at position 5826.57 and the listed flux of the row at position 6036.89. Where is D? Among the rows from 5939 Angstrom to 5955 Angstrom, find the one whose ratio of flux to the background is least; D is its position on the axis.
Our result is 5945.84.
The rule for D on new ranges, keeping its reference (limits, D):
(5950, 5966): 5951.32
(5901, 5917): 5902.19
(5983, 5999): 5998.09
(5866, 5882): 5880.49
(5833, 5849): 5848.08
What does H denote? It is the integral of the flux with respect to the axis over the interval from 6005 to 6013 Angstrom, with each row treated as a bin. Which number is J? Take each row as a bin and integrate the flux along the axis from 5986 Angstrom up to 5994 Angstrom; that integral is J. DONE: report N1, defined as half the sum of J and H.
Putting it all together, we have 2069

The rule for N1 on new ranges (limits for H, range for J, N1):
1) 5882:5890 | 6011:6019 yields 1858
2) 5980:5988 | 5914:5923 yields 2232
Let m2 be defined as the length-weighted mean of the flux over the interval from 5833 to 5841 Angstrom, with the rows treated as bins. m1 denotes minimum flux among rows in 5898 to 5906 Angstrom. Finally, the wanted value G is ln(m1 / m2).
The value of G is -0.2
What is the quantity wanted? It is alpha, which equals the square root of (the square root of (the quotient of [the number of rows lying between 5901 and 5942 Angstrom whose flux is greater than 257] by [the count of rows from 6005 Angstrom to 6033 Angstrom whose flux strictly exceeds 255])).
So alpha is 1.12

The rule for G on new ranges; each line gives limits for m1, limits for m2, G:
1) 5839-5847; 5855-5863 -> 0.1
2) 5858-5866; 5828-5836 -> -0.1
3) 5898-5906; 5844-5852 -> -0.1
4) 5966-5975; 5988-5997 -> 0.0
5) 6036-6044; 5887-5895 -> 0.3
